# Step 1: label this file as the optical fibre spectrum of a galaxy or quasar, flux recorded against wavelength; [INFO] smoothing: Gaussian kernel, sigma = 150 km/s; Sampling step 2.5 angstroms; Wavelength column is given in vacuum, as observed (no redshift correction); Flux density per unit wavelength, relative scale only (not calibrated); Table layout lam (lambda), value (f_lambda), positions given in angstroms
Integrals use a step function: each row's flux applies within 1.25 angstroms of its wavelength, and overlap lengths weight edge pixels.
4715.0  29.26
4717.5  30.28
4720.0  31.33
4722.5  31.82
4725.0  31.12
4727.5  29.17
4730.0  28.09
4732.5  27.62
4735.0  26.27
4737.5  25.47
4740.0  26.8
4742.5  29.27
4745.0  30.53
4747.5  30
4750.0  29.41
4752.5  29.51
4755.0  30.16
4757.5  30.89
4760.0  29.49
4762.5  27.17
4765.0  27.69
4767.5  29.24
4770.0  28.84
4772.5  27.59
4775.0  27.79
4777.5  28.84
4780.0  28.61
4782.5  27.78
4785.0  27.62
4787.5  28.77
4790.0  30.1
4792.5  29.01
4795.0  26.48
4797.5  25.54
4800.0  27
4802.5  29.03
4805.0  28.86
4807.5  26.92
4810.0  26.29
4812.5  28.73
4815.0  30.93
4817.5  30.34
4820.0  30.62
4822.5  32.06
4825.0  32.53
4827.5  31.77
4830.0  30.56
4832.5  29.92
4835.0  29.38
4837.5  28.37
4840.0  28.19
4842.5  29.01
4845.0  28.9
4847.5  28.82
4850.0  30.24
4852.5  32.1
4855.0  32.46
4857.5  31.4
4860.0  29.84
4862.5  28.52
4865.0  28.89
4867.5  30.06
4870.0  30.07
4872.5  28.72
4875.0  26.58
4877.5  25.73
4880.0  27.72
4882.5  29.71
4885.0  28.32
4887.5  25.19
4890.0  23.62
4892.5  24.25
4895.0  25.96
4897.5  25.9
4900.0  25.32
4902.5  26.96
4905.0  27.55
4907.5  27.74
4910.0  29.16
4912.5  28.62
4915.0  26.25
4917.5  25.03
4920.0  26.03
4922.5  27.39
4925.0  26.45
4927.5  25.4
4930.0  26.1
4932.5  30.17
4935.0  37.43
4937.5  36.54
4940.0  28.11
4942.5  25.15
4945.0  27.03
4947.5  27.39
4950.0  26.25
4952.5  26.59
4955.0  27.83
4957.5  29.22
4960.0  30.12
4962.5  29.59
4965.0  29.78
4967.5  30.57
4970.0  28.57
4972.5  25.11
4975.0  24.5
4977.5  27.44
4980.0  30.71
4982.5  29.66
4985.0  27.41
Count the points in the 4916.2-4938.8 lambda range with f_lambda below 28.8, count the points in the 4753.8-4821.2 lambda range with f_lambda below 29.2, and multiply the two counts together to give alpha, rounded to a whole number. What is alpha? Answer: 114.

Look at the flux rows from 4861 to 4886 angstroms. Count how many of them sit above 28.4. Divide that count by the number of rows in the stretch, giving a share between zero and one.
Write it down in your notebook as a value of 0.60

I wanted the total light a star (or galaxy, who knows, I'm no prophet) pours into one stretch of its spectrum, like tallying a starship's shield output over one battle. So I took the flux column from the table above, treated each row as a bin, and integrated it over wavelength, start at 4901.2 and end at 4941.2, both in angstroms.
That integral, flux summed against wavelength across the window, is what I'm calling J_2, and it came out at 1137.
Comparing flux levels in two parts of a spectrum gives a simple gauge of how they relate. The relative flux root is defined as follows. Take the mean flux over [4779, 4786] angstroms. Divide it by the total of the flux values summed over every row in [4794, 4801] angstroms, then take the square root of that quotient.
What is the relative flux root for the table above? 0.595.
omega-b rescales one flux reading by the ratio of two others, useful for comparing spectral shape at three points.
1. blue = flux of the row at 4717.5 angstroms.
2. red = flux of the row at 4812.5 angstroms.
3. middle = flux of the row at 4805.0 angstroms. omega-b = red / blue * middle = 27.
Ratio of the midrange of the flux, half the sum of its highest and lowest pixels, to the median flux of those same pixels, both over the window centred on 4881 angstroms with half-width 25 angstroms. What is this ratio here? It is 1.00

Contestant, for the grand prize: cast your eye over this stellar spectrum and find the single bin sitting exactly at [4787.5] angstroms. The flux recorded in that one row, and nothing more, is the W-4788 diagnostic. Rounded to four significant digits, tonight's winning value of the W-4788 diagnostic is 28.77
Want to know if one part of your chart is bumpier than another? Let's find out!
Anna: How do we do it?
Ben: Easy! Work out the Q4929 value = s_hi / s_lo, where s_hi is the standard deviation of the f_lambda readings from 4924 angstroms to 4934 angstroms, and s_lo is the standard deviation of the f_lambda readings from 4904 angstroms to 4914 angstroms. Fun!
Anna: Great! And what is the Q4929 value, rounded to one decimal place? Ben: 2.8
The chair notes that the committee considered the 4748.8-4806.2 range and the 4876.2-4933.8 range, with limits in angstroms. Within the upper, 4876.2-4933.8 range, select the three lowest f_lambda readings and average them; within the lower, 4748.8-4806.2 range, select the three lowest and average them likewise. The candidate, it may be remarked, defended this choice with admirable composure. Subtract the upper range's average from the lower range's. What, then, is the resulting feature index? 2.0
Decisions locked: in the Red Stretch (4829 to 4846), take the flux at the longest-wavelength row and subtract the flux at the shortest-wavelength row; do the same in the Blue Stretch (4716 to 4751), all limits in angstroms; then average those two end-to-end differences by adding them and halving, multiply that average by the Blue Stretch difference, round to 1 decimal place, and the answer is 1.1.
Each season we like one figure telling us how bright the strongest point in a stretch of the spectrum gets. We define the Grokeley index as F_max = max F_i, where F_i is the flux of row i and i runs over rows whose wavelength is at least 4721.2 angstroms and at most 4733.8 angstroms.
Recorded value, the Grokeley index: 31.82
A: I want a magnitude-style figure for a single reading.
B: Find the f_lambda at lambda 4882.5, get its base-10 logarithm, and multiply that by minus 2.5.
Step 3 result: -3.68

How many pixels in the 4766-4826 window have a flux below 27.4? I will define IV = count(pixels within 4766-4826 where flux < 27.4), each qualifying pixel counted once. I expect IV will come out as 5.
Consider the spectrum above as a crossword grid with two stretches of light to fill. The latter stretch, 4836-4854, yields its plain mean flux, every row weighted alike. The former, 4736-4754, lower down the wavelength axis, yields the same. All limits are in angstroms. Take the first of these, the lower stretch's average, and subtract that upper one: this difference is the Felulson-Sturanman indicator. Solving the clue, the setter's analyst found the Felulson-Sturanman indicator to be -0.7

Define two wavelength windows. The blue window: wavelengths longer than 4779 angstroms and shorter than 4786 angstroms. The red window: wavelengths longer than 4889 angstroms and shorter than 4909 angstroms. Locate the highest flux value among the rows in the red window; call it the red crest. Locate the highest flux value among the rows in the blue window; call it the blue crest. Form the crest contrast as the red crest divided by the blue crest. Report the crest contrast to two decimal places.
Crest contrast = 0.97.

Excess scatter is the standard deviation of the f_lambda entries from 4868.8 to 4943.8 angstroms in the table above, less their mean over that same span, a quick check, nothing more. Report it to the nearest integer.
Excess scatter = -25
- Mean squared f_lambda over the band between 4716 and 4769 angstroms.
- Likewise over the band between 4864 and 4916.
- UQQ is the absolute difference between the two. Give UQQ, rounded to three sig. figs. 104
